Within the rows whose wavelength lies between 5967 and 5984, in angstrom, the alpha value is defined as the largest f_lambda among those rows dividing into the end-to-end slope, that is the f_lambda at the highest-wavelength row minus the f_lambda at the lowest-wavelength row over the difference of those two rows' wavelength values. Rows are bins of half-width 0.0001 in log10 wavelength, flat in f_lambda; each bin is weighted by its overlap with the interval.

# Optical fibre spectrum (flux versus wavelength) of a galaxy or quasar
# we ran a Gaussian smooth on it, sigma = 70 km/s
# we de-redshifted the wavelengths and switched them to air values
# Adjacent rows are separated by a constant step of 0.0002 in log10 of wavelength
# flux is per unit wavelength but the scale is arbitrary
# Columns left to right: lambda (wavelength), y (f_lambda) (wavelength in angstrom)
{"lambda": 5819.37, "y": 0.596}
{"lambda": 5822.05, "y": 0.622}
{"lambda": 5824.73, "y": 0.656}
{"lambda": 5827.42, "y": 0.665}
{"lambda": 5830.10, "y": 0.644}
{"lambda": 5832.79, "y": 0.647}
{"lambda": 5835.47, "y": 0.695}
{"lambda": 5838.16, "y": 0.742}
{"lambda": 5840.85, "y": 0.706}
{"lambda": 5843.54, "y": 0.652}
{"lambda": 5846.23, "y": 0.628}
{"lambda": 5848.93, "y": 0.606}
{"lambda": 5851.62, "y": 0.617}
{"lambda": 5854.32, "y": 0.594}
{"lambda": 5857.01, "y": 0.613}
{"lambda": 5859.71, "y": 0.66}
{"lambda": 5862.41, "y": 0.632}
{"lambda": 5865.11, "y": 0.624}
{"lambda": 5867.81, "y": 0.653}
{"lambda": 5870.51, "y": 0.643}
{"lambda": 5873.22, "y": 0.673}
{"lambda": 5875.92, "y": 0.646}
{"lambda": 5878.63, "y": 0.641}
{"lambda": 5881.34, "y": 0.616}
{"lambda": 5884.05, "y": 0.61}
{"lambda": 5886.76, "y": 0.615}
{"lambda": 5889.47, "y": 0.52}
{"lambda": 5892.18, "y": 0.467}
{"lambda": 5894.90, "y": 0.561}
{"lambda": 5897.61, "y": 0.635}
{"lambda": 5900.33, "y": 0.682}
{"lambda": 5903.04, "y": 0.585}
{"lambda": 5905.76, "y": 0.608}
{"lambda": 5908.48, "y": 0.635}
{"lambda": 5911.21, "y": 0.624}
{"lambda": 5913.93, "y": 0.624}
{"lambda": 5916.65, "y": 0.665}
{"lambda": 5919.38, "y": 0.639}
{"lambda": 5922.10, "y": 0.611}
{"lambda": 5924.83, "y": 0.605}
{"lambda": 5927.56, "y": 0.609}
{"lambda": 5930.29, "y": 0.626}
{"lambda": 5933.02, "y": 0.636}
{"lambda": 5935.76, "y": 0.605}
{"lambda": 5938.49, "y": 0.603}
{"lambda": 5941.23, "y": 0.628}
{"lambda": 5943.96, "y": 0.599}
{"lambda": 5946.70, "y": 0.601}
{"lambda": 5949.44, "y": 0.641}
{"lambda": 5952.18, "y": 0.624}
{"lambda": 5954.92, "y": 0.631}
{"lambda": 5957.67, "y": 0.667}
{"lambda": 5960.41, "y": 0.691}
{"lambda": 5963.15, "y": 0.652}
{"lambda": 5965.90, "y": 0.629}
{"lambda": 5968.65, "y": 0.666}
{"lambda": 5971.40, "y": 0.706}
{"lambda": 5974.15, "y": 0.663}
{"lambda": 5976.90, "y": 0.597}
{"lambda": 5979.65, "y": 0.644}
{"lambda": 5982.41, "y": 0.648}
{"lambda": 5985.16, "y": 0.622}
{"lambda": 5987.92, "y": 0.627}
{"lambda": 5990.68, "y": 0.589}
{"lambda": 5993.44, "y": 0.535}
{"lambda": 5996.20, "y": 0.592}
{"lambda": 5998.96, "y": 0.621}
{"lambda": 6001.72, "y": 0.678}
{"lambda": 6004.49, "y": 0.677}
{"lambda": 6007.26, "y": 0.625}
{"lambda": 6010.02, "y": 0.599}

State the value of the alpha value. -0.0019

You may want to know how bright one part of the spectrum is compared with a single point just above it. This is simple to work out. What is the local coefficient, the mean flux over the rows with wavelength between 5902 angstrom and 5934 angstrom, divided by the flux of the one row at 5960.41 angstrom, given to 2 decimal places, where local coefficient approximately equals 0.90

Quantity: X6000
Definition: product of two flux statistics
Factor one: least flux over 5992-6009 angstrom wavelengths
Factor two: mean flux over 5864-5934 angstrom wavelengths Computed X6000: 0.330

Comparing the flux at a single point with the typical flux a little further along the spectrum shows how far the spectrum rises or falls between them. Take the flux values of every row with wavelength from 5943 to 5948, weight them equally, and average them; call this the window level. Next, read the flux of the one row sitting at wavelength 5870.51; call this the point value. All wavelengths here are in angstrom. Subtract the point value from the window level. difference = -0.04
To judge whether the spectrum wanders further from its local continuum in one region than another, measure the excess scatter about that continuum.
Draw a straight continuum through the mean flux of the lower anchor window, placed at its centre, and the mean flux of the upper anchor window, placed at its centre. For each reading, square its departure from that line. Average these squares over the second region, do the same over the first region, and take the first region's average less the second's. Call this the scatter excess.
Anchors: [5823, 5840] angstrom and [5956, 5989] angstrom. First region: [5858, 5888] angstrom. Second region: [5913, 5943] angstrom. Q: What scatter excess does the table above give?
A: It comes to -0.0003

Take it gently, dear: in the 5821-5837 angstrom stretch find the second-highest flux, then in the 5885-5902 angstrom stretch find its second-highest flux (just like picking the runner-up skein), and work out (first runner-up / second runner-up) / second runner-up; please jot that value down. 1.65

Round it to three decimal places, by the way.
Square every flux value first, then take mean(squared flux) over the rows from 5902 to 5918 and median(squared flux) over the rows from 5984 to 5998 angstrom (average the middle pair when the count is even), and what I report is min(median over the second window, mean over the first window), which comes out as 0.350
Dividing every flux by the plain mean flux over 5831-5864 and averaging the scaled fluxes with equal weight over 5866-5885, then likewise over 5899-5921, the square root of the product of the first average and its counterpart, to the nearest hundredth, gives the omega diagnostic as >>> 0.98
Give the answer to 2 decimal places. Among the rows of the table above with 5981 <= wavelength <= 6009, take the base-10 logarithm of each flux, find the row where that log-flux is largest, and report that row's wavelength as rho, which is 6001.72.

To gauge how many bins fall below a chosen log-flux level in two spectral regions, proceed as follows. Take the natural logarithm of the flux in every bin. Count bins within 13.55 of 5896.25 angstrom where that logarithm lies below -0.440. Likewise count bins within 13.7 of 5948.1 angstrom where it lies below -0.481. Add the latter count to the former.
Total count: 13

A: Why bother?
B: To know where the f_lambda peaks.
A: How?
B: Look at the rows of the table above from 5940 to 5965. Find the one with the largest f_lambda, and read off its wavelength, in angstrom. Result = 5960.41 angstrom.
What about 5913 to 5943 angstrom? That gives 5916.65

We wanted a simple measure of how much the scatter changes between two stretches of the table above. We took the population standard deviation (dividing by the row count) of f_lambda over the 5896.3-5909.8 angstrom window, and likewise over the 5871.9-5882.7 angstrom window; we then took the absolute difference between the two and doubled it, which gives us 0.02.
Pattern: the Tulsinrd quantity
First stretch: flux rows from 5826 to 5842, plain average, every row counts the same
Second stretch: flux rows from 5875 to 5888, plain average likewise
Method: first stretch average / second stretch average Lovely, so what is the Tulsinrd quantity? 1.09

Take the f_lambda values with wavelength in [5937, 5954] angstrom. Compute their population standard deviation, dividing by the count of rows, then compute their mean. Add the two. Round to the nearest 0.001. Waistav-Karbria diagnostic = 0.632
